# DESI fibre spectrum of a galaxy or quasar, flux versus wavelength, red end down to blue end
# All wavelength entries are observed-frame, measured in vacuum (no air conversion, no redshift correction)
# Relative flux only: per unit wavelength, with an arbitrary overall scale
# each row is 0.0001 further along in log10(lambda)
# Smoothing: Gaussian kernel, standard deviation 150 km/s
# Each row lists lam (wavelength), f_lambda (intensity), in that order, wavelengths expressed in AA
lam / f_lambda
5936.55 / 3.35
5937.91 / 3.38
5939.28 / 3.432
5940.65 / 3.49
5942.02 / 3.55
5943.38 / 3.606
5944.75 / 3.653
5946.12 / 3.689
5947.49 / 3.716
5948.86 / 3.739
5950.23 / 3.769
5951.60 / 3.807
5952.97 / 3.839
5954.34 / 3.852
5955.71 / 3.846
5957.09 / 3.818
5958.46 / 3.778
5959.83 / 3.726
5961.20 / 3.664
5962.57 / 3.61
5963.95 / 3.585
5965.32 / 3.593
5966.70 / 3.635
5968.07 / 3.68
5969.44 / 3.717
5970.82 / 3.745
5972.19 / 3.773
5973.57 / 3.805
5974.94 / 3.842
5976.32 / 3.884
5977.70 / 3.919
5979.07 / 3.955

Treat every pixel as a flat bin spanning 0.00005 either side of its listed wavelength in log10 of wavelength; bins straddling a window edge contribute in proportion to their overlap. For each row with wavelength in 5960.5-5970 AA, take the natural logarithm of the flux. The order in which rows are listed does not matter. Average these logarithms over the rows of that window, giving 1.29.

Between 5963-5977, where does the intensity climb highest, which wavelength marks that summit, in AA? 5976.32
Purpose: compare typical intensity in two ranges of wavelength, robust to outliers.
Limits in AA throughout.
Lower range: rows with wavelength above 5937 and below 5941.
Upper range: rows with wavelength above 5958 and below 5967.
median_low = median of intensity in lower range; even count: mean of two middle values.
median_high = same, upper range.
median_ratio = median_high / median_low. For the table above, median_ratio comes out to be 1.06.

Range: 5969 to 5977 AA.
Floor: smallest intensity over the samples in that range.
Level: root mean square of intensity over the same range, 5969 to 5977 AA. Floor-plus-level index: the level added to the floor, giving 7.51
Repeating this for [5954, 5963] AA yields 7.37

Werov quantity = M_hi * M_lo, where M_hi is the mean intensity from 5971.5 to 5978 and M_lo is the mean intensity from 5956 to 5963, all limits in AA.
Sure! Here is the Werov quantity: 14.3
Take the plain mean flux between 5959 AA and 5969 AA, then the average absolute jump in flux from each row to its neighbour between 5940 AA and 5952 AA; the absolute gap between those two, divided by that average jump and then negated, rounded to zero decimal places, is -91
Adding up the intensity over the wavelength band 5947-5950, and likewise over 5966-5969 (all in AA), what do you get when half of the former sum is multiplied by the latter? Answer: 27.3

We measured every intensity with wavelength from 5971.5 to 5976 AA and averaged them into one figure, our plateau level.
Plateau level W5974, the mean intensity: 3.81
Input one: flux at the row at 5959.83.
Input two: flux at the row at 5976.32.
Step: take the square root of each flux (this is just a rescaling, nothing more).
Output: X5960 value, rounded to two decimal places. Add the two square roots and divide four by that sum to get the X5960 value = 1.03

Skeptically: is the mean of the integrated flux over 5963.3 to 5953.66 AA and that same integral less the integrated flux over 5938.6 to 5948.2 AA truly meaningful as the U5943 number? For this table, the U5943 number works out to 18.9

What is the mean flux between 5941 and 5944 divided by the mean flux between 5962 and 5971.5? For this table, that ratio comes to 0.980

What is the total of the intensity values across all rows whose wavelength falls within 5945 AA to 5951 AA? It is 14.9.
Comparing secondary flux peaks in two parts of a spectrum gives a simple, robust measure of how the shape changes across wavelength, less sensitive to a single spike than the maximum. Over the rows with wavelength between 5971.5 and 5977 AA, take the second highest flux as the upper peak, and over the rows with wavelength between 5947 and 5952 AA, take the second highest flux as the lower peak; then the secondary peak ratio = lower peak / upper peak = 0.98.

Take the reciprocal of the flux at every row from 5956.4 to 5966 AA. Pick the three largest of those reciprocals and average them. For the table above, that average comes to 0.278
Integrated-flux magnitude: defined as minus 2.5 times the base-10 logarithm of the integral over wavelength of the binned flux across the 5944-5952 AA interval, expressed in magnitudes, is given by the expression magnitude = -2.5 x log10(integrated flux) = -3.7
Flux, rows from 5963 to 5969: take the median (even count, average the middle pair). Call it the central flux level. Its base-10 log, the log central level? 0.558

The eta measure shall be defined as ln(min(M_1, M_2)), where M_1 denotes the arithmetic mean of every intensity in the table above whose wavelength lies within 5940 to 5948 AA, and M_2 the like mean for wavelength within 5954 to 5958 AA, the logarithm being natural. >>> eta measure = 1.29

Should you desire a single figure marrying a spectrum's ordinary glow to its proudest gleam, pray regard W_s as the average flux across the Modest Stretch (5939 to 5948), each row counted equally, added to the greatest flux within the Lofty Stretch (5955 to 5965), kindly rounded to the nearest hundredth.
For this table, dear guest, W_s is 7.44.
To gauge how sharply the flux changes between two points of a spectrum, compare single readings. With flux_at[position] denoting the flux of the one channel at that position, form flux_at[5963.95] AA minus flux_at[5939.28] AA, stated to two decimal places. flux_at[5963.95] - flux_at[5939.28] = 0.15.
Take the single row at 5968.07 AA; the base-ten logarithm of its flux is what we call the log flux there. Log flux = 0.566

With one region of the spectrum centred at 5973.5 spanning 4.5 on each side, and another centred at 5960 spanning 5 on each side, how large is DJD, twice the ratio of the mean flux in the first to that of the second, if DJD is 2.05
